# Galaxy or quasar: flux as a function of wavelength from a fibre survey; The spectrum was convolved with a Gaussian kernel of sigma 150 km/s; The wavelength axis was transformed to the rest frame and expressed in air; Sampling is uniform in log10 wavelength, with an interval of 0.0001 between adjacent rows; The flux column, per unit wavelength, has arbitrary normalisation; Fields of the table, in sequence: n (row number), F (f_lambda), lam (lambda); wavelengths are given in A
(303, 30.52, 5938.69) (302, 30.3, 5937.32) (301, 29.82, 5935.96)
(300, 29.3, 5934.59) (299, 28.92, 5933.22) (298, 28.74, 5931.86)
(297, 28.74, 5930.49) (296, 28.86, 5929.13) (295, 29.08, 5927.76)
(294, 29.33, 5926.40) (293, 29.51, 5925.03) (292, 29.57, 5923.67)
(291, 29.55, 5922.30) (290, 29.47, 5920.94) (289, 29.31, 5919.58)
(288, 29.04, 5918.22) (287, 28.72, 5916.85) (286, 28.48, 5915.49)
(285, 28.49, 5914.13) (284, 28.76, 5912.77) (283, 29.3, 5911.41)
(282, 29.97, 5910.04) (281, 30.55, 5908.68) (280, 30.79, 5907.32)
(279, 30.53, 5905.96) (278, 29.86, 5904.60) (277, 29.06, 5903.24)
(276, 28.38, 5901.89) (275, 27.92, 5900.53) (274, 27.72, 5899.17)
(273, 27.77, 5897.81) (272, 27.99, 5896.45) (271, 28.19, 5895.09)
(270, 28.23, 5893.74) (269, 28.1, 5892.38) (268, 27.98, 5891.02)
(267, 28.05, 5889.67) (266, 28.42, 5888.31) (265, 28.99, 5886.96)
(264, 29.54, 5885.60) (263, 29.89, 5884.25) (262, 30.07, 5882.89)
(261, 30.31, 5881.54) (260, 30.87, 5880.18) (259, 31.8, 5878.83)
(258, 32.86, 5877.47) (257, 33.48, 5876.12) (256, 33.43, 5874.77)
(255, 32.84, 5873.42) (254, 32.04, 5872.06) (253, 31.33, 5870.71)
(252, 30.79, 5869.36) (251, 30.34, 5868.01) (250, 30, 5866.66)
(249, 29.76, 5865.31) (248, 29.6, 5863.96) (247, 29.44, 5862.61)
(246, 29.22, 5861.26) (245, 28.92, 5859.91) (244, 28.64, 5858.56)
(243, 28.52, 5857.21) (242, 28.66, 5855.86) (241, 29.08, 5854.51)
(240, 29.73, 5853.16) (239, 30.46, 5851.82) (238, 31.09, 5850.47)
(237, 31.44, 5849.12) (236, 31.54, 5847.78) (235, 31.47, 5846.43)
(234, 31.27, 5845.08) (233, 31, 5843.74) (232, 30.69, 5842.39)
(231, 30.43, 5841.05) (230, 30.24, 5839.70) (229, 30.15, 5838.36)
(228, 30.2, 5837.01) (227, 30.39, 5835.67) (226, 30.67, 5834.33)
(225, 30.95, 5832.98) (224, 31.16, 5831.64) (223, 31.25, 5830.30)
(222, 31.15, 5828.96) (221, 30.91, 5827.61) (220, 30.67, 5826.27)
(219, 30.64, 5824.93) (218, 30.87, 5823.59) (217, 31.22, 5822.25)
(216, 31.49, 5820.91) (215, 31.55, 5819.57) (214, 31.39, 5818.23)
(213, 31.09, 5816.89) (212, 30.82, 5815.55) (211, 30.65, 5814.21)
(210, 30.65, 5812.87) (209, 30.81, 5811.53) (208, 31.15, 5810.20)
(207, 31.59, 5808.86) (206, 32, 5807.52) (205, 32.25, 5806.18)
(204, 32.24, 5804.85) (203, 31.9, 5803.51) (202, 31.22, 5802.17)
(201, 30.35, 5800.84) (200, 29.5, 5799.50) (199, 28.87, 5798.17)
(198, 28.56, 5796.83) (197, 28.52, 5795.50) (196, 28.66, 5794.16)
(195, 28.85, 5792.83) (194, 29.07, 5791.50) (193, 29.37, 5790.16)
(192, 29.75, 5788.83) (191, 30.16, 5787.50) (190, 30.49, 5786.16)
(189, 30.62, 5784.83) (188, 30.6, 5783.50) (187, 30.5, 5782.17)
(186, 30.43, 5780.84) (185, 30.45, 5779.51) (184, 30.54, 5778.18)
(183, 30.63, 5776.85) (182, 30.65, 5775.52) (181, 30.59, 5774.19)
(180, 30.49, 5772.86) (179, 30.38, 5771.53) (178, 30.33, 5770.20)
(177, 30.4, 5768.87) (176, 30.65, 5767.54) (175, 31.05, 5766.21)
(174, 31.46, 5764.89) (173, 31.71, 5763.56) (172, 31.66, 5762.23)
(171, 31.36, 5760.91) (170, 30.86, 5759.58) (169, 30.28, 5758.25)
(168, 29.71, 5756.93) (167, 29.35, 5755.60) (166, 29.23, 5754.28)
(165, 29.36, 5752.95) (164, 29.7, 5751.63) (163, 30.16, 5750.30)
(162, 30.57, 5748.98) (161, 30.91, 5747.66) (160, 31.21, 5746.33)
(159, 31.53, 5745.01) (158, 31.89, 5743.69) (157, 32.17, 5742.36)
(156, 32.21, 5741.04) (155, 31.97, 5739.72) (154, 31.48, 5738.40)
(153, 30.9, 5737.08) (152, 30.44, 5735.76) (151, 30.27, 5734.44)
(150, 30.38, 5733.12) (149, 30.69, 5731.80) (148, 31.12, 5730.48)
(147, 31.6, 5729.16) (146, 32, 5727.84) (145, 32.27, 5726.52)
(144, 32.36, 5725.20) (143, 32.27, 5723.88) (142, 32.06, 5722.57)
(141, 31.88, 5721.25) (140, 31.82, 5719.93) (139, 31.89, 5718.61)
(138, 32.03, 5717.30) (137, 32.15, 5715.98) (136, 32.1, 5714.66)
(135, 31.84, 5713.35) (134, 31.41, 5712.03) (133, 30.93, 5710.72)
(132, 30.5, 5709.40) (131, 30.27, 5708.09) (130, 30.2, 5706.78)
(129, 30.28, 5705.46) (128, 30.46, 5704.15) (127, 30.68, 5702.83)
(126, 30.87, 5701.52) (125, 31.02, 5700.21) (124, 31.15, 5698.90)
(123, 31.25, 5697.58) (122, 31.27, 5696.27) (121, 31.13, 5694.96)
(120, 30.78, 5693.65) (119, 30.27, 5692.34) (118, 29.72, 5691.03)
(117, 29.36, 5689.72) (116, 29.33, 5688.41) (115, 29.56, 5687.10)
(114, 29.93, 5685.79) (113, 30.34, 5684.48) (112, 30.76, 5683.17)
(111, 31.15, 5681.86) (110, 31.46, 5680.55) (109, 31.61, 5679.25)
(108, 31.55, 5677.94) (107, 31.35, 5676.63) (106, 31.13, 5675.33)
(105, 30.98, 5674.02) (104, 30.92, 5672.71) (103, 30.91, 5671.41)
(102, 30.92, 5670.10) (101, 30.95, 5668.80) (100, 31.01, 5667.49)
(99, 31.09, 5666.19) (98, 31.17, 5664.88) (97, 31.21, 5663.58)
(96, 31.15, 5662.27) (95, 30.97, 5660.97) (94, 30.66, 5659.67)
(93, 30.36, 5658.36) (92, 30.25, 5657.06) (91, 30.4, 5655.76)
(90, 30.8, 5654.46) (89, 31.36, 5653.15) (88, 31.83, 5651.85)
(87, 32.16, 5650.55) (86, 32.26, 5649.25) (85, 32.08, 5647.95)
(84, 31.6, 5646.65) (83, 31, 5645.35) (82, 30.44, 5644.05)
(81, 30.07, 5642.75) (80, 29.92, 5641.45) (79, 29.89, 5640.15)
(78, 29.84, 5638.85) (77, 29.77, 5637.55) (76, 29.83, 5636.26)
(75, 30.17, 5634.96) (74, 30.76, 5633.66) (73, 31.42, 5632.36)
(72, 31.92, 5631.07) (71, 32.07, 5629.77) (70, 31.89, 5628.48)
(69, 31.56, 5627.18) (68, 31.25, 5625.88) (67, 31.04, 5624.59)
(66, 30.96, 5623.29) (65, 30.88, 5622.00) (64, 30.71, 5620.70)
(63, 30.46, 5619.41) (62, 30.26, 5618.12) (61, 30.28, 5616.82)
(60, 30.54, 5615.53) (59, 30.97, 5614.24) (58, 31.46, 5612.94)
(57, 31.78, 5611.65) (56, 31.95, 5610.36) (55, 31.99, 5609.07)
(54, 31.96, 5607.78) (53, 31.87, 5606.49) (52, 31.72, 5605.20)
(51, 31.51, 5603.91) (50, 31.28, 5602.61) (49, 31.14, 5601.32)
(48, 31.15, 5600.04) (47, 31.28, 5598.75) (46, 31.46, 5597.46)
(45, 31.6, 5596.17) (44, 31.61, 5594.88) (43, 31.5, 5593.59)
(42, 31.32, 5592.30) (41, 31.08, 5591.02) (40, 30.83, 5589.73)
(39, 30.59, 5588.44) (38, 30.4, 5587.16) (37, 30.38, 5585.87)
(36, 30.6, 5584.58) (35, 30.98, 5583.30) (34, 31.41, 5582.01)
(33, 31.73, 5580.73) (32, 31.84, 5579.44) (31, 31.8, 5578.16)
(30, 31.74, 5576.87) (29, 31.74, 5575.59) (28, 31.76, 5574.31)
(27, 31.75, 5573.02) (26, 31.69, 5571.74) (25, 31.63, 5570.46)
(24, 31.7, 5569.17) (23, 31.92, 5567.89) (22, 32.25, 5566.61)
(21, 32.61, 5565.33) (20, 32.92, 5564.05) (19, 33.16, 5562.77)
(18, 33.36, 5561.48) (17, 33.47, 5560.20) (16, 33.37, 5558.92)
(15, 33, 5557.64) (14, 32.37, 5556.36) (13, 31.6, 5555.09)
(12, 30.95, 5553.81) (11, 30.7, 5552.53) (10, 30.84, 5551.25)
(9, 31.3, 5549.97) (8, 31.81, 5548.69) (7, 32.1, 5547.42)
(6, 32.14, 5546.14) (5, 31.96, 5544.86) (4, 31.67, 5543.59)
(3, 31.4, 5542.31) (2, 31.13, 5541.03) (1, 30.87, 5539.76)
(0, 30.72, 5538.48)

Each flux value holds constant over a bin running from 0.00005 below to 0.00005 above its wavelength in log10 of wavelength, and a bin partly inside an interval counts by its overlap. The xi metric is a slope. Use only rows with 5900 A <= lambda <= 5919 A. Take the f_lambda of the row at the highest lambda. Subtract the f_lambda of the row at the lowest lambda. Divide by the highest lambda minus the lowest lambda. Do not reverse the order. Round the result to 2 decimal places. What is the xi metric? 0.06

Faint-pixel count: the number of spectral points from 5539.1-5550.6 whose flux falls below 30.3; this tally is 0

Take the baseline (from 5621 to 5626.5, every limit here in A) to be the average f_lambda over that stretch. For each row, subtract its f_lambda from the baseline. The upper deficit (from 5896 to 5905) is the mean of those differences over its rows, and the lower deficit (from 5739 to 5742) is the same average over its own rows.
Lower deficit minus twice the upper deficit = -6.4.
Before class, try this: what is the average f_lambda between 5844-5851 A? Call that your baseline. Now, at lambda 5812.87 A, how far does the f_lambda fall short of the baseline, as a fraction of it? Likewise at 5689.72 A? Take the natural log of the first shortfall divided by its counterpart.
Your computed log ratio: -1.0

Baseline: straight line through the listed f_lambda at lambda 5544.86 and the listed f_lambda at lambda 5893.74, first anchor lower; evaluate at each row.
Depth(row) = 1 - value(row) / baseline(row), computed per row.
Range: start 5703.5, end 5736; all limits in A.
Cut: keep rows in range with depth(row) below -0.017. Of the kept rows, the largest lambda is 5735.76 A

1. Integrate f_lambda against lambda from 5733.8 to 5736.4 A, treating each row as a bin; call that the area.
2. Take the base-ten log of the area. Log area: 1.90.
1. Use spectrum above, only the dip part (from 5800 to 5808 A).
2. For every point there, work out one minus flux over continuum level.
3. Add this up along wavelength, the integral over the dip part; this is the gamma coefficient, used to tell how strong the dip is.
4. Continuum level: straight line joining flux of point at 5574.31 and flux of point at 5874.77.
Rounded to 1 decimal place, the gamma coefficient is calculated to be 0.3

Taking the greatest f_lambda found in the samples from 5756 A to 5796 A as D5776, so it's 31.71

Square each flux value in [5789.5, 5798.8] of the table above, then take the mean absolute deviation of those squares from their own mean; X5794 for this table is 13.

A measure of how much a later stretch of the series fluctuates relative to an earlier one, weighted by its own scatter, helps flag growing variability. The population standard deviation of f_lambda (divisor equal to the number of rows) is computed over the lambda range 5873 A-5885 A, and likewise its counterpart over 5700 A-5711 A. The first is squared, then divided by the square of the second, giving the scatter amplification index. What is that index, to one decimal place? 22.8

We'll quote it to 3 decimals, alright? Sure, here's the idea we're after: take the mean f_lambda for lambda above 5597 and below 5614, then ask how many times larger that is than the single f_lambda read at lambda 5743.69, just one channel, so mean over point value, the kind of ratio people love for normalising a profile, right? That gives 0.990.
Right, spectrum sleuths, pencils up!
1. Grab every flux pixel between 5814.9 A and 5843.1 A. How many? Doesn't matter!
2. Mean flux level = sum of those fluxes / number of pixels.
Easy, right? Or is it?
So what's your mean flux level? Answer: 30.9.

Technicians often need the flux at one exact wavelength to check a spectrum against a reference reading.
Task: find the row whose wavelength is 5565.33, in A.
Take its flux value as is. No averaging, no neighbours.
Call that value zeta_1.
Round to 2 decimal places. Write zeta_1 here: 32.61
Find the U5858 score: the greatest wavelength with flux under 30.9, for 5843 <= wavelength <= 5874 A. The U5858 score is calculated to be 5869.36 A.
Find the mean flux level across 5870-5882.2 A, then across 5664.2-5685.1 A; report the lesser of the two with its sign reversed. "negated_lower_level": -31.1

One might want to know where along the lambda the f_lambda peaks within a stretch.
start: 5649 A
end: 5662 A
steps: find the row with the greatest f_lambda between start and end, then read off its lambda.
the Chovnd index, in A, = 5649.25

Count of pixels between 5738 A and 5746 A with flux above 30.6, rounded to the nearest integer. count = 6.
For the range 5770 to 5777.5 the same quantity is 2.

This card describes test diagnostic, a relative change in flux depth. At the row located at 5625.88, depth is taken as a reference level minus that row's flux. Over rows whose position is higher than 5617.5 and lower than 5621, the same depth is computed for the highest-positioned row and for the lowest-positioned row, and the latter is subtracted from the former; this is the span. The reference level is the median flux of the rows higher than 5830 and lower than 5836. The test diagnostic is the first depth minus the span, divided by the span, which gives -0.3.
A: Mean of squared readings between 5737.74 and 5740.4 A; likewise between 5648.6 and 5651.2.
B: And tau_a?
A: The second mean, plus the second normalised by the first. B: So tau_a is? 1039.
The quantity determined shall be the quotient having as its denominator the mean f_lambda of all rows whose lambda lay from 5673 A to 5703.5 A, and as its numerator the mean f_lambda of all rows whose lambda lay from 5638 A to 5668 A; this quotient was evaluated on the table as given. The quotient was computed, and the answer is 1.01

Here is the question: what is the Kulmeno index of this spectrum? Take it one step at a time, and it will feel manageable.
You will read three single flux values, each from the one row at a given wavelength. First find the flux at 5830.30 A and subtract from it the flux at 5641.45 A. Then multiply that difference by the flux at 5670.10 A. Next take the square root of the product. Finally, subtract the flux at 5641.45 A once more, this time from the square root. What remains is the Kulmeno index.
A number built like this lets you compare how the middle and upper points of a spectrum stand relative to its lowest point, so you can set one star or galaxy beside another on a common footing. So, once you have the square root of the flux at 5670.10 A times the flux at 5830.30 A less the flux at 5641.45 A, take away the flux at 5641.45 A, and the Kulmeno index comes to -23.5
